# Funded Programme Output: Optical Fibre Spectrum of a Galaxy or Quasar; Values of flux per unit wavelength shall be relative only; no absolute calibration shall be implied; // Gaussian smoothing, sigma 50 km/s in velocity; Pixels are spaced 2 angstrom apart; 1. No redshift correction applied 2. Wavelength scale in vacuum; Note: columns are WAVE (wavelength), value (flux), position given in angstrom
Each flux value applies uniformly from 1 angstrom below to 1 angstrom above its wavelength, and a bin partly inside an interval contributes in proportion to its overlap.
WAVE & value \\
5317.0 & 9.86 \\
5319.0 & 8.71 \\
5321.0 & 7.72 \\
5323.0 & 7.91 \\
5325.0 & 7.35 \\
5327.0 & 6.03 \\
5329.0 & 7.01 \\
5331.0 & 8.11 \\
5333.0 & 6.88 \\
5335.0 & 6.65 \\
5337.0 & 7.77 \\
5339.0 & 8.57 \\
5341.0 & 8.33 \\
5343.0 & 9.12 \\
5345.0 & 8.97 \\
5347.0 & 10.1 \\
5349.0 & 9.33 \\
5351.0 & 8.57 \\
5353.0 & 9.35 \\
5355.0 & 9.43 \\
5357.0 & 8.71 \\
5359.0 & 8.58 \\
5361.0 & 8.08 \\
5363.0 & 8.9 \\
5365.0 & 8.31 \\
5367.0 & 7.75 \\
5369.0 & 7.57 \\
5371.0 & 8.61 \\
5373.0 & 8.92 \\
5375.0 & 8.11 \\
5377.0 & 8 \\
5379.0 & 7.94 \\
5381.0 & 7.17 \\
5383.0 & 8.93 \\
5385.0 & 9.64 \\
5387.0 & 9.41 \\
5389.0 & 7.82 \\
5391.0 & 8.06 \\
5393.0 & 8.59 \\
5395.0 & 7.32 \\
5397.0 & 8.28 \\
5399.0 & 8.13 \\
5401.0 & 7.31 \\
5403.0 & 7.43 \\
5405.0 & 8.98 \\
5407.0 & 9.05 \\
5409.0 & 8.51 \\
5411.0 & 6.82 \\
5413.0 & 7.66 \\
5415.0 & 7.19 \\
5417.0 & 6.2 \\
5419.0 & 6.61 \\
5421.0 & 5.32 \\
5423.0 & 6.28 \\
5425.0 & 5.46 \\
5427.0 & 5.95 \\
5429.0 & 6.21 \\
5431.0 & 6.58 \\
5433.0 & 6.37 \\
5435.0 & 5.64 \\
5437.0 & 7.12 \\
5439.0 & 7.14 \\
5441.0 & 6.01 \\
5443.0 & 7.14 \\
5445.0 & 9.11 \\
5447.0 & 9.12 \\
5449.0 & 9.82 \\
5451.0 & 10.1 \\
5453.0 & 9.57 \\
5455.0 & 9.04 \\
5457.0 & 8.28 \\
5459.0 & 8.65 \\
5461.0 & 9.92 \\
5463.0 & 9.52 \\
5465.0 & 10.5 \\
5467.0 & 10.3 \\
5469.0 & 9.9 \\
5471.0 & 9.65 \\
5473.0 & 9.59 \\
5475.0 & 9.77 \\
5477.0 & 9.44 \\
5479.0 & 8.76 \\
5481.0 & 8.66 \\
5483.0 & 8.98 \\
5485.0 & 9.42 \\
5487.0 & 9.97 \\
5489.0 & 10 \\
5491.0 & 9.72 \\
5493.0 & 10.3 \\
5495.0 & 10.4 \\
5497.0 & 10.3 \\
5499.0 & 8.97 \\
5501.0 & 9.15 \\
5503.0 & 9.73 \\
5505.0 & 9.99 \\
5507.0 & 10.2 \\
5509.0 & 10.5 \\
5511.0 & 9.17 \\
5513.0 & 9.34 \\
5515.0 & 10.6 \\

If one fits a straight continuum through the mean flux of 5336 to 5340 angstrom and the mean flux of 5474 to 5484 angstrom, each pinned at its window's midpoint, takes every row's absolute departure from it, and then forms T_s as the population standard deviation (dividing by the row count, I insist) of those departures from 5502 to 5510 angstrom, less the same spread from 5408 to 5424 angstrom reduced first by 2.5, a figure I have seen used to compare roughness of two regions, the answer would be 1.8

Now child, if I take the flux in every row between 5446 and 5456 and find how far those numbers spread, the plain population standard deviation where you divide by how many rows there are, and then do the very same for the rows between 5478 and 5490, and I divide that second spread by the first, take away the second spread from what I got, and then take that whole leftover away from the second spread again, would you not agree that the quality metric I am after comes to -0.3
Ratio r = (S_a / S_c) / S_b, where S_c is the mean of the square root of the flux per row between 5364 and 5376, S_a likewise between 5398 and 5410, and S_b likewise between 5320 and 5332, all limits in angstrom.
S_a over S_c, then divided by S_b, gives 0.370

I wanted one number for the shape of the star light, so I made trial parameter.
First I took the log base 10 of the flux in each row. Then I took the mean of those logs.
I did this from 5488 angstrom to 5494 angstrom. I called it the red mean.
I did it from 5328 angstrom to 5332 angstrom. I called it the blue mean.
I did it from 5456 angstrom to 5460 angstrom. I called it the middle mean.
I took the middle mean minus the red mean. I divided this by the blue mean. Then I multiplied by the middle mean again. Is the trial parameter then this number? -0.077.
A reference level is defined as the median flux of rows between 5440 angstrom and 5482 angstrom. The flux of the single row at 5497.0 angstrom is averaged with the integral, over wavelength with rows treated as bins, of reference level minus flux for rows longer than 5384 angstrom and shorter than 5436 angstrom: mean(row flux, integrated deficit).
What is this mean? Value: 62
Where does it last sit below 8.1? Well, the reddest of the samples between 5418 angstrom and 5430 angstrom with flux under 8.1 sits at 5429.0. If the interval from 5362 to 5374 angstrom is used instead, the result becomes 5369.0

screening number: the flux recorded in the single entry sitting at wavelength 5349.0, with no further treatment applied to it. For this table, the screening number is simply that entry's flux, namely 9.33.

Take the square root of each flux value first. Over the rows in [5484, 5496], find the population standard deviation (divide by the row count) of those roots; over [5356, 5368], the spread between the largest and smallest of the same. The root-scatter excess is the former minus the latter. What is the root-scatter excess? -0.15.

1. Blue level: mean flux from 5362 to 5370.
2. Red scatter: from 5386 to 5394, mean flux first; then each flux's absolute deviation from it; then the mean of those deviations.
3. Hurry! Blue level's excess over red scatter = 7.6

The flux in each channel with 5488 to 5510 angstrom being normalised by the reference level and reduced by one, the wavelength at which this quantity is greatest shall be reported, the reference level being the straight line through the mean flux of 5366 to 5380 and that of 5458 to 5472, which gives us 5495.0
